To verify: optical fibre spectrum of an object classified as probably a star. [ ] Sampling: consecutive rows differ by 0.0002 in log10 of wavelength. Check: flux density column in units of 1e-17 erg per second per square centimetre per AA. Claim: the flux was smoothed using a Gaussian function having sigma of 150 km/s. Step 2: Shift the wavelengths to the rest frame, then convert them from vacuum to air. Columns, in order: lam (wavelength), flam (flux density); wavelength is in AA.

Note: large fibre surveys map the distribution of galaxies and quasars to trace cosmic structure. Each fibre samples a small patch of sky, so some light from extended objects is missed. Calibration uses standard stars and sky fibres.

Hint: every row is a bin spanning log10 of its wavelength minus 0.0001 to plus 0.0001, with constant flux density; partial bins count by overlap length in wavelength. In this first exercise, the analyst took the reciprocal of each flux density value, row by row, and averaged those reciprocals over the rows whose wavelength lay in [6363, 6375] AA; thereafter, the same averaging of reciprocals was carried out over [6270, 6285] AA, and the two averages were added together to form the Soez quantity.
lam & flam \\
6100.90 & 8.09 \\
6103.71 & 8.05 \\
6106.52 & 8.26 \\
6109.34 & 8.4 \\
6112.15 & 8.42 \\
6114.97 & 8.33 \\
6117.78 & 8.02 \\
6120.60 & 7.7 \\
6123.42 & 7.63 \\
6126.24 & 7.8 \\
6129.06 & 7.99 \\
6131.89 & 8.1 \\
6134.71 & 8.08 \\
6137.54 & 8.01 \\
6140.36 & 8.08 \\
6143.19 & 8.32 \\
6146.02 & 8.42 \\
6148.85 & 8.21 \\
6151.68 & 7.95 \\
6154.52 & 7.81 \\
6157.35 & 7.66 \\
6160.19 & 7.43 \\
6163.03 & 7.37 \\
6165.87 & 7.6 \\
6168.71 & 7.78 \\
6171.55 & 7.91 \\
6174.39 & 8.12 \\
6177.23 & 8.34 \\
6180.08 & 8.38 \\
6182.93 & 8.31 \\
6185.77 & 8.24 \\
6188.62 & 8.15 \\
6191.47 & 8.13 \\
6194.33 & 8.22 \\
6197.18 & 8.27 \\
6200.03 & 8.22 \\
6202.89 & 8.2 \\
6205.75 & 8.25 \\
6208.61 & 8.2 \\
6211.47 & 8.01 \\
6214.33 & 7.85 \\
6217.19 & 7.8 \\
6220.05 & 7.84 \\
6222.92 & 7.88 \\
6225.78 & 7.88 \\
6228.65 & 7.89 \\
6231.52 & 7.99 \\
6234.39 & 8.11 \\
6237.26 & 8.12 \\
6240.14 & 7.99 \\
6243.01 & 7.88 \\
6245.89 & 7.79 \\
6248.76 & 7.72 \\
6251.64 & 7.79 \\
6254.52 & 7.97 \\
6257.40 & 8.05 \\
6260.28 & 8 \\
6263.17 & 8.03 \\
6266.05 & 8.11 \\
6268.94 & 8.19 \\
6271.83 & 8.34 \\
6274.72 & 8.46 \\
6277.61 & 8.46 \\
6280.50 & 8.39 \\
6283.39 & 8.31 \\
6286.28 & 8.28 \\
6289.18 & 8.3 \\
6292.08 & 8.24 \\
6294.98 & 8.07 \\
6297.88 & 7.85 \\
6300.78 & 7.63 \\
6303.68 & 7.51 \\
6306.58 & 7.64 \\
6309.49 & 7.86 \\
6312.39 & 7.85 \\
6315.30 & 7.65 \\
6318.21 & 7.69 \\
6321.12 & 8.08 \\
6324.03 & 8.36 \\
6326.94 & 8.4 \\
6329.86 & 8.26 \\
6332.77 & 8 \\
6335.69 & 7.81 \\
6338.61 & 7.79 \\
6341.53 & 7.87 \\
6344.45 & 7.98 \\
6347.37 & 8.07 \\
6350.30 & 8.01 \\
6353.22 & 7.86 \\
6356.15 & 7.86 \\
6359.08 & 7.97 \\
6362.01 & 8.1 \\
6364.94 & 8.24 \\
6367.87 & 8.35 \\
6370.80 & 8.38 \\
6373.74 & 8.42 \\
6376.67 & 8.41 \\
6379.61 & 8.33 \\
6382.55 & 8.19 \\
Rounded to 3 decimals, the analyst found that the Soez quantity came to 0.239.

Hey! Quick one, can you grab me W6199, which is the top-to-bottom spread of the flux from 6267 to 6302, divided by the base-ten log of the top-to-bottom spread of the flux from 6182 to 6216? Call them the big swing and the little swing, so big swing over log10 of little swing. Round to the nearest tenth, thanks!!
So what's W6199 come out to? -2.5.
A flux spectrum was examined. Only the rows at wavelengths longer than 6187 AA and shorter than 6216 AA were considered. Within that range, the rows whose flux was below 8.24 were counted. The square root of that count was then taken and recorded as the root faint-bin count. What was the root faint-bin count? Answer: 2.8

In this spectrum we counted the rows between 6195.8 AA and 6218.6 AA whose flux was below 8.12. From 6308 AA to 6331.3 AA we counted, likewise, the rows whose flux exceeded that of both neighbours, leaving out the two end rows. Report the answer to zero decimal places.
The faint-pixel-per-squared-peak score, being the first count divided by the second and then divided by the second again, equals 3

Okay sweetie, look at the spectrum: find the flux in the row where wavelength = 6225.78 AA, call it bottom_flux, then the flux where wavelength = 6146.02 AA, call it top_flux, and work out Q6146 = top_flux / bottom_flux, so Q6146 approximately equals 1.07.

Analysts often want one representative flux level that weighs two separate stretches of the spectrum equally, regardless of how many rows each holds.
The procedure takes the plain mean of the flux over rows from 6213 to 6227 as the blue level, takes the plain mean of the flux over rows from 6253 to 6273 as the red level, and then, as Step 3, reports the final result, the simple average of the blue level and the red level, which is 7.97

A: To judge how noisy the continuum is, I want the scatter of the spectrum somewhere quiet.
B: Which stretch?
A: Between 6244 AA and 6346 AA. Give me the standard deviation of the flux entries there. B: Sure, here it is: 0.27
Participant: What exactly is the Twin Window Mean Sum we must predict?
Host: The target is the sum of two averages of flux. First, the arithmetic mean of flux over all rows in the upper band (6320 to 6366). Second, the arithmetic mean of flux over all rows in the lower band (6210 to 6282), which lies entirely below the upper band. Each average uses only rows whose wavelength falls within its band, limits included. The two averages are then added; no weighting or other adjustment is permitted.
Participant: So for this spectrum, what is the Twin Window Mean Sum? 16.1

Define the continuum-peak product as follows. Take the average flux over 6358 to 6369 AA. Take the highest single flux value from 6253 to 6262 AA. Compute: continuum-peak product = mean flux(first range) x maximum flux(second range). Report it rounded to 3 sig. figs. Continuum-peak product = 65.7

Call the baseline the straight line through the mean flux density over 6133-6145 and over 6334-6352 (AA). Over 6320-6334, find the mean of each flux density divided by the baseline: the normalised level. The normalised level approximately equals 1.04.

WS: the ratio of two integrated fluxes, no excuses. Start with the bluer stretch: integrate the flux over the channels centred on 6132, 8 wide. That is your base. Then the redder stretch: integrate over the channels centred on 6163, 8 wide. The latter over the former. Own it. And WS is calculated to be 0.93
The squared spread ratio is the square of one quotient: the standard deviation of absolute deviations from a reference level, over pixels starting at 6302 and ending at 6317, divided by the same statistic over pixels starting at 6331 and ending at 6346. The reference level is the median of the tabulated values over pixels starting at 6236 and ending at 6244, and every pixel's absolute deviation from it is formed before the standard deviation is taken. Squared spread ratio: 3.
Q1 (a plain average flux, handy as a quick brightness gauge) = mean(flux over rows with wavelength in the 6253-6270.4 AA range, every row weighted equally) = 8.06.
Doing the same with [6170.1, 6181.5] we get 8.19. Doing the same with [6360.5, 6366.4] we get 8.17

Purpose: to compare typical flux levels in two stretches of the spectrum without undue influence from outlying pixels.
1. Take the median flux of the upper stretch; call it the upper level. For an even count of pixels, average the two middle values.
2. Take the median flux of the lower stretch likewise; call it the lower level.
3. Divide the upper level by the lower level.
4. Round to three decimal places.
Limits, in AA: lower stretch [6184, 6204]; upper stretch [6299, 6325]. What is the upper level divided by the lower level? 0.936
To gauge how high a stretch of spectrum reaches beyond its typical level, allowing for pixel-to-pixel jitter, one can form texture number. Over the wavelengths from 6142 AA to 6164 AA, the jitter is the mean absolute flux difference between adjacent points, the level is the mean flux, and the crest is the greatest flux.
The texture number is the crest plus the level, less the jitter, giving 16.2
